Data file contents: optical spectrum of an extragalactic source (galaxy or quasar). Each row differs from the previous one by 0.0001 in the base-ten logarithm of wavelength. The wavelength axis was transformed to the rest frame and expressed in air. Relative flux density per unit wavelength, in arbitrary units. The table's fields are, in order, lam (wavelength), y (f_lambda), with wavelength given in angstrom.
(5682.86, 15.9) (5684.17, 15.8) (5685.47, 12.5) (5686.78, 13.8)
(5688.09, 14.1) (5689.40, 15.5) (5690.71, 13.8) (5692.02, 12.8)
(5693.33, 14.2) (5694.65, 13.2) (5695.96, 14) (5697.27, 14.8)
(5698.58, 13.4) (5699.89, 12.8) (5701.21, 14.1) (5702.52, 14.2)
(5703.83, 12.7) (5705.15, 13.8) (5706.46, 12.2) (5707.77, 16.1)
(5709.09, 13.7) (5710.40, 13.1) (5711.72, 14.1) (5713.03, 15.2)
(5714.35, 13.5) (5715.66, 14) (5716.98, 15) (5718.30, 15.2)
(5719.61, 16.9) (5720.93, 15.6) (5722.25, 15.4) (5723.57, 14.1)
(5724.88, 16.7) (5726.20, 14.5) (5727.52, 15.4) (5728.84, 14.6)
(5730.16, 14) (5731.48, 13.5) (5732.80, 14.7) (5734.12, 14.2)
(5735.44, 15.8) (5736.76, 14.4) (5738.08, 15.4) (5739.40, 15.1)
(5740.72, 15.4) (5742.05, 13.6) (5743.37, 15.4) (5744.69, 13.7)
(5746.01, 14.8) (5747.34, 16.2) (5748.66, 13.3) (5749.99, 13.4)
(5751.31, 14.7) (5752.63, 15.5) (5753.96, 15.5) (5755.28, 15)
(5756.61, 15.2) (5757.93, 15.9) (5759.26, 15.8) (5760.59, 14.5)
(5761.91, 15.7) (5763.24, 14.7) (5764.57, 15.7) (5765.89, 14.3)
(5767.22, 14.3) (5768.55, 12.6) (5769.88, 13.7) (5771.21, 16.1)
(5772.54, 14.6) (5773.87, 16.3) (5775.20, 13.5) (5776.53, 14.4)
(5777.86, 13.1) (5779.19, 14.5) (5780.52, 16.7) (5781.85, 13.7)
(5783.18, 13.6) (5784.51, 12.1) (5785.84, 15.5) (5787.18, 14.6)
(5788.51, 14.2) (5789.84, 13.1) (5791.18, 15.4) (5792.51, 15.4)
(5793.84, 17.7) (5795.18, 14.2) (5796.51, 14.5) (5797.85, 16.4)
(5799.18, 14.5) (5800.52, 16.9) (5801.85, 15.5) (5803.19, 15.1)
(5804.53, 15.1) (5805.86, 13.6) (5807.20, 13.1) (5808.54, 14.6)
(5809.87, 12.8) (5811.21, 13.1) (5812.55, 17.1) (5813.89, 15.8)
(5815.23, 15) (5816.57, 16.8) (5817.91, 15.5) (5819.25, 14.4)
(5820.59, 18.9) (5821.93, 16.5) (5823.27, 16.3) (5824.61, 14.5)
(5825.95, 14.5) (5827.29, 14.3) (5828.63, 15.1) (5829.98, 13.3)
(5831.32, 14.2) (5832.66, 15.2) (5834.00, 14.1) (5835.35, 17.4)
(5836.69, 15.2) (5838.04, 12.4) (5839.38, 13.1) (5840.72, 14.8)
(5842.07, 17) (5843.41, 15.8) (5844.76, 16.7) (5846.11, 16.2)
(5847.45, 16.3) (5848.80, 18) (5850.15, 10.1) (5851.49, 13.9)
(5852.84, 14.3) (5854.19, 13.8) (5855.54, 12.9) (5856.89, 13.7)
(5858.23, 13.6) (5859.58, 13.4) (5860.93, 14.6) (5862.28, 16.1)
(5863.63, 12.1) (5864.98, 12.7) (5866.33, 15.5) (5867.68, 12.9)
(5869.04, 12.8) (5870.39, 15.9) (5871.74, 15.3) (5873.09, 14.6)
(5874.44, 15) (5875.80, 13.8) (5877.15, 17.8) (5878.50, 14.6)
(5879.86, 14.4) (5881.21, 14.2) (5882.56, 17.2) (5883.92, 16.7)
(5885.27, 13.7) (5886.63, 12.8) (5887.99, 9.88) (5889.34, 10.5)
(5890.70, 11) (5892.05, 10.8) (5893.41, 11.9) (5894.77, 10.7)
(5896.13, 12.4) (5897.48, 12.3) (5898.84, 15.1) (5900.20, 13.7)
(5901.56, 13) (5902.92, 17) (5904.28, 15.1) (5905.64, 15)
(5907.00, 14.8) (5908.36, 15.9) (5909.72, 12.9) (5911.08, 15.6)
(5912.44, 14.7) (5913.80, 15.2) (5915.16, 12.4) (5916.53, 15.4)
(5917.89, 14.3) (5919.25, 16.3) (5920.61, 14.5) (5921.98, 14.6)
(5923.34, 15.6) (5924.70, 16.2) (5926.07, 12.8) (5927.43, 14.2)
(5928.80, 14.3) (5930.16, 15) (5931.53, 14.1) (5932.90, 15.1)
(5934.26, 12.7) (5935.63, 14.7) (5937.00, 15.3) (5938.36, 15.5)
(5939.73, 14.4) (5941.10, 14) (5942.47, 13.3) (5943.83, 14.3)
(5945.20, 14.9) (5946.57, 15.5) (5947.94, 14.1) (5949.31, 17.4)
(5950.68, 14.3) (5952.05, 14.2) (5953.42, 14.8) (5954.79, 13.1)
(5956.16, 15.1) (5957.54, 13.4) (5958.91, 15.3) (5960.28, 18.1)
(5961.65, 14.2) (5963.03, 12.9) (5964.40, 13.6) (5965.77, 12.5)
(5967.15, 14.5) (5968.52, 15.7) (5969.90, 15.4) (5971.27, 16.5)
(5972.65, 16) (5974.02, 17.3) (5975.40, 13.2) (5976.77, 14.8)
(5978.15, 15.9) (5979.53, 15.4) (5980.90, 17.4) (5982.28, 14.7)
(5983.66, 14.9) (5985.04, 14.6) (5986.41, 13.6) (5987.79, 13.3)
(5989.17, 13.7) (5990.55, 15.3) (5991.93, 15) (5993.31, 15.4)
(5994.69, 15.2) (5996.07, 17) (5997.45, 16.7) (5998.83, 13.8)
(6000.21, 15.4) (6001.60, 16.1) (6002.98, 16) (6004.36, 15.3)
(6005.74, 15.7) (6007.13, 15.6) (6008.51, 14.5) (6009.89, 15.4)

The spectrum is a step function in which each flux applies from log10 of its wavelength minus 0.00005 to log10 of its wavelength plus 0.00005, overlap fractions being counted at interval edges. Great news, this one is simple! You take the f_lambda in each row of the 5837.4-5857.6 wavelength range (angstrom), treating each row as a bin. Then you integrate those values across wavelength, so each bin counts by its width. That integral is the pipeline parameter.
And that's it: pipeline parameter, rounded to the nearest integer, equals 295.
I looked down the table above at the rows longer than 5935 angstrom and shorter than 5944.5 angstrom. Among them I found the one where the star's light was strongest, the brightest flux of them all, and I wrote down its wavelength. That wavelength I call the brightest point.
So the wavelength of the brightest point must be 5938.36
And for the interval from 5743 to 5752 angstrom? 5747.34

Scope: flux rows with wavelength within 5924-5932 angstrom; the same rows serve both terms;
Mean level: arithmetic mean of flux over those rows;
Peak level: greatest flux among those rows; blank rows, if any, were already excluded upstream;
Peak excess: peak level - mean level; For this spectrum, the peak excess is 1.8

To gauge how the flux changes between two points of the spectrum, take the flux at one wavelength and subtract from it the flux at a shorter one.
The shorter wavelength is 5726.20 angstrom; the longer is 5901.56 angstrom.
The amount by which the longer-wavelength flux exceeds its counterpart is -1.5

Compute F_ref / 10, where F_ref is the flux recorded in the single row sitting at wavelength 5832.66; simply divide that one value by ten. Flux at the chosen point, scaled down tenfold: 1.52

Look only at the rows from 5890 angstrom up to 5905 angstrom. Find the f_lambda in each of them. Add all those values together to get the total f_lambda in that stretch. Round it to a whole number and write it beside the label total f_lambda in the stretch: 143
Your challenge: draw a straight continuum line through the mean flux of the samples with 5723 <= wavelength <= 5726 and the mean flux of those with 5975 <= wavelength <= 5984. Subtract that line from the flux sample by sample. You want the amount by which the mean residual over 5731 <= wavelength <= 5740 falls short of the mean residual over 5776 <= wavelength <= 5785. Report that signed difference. -0.7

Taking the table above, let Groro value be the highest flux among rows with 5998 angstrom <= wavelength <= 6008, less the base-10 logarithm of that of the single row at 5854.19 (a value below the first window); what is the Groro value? 15.0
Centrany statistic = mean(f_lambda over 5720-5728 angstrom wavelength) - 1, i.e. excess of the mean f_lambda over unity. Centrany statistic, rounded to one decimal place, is 14.3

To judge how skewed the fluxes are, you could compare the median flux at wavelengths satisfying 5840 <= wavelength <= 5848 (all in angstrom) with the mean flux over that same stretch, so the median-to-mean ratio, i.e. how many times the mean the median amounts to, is 1.01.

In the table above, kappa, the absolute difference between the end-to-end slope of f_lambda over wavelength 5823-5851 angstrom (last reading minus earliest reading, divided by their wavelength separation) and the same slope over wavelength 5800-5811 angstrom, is 0.21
